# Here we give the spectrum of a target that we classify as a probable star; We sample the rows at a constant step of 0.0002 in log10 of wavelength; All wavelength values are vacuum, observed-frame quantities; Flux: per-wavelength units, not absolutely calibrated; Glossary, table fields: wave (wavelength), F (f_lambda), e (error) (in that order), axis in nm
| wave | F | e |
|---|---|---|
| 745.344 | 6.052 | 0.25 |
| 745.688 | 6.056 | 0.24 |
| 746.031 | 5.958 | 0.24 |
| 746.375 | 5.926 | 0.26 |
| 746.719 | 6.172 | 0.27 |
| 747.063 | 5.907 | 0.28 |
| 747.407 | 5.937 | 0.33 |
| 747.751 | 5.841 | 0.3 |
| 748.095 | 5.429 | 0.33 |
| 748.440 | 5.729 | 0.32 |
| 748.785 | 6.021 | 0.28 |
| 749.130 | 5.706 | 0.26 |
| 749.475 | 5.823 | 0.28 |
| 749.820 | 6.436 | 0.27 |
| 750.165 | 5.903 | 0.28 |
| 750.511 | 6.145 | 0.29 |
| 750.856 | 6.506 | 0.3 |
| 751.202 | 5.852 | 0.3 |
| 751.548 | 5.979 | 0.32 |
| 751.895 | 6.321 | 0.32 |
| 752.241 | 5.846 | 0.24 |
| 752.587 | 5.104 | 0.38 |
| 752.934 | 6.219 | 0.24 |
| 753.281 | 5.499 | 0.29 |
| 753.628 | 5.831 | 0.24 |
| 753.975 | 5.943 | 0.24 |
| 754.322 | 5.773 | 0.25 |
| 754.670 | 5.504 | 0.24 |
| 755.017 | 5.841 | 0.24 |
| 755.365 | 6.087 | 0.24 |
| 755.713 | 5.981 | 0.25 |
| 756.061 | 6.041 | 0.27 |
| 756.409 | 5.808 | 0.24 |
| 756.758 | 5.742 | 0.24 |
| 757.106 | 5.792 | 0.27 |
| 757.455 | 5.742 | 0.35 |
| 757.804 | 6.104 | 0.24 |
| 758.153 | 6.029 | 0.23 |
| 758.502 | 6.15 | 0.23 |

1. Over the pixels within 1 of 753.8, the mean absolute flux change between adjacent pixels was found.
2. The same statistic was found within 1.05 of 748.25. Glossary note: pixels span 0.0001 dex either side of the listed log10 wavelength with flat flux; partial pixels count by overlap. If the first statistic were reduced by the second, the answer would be 0.04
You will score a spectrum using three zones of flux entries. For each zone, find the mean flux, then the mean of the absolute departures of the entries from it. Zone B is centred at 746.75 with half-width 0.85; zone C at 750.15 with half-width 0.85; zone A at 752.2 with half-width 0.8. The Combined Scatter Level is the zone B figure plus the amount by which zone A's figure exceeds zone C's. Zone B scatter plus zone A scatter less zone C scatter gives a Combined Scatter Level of 0.17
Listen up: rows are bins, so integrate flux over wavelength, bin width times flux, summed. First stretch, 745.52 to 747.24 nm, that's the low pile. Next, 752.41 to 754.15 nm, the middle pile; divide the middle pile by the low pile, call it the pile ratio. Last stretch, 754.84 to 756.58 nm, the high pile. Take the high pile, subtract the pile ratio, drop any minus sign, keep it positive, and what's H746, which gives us 9.39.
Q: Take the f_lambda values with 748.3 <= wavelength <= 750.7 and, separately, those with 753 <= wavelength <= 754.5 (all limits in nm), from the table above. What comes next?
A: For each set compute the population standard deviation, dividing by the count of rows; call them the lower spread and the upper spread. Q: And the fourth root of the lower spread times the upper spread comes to 0.45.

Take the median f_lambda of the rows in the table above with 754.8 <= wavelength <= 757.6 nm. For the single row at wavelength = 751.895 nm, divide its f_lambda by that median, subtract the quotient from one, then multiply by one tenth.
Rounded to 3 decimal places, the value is -0.009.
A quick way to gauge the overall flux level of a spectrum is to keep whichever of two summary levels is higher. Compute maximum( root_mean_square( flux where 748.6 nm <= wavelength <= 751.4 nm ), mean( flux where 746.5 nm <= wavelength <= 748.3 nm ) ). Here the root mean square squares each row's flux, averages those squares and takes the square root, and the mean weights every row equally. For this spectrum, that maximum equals 6.06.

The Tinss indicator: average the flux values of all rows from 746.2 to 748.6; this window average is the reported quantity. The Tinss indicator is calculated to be 5.85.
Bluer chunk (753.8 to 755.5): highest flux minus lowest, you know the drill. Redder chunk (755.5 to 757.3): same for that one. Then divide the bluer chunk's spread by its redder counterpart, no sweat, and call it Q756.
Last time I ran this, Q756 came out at 1.95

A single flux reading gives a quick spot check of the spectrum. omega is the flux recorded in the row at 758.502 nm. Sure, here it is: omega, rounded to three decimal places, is 6.150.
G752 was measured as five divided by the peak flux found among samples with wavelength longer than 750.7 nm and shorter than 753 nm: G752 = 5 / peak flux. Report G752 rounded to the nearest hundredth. 0.77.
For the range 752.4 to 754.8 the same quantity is 0.80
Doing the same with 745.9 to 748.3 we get 0.81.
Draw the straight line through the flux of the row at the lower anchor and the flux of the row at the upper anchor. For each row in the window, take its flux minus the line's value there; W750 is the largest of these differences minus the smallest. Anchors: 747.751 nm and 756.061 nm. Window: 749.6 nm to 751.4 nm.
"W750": 0.66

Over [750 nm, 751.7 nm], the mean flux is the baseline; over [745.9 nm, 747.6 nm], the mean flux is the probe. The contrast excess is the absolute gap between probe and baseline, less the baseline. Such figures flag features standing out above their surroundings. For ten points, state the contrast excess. -5.98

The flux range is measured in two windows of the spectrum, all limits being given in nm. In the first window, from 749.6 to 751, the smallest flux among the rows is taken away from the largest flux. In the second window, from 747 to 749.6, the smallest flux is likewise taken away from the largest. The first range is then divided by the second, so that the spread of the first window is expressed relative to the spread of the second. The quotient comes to 1.0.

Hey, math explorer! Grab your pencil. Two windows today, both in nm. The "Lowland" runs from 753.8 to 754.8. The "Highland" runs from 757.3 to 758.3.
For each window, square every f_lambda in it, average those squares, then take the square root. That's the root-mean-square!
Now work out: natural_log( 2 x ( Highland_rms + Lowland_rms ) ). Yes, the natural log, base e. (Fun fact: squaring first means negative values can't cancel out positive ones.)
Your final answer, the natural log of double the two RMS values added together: 3.15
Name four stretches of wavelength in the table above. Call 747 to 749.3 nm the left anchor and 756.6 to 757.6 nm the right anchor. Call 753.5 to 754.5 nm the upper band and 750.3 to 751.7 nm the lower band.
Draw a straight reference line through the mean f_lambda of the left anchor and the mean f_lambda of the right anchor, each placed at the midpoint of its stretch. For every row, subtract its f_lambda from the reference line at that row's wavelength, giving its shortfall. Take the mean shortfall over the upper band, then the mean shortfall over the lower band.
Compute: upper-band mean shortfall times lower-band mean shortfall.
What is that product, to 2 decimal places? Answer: 0.03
